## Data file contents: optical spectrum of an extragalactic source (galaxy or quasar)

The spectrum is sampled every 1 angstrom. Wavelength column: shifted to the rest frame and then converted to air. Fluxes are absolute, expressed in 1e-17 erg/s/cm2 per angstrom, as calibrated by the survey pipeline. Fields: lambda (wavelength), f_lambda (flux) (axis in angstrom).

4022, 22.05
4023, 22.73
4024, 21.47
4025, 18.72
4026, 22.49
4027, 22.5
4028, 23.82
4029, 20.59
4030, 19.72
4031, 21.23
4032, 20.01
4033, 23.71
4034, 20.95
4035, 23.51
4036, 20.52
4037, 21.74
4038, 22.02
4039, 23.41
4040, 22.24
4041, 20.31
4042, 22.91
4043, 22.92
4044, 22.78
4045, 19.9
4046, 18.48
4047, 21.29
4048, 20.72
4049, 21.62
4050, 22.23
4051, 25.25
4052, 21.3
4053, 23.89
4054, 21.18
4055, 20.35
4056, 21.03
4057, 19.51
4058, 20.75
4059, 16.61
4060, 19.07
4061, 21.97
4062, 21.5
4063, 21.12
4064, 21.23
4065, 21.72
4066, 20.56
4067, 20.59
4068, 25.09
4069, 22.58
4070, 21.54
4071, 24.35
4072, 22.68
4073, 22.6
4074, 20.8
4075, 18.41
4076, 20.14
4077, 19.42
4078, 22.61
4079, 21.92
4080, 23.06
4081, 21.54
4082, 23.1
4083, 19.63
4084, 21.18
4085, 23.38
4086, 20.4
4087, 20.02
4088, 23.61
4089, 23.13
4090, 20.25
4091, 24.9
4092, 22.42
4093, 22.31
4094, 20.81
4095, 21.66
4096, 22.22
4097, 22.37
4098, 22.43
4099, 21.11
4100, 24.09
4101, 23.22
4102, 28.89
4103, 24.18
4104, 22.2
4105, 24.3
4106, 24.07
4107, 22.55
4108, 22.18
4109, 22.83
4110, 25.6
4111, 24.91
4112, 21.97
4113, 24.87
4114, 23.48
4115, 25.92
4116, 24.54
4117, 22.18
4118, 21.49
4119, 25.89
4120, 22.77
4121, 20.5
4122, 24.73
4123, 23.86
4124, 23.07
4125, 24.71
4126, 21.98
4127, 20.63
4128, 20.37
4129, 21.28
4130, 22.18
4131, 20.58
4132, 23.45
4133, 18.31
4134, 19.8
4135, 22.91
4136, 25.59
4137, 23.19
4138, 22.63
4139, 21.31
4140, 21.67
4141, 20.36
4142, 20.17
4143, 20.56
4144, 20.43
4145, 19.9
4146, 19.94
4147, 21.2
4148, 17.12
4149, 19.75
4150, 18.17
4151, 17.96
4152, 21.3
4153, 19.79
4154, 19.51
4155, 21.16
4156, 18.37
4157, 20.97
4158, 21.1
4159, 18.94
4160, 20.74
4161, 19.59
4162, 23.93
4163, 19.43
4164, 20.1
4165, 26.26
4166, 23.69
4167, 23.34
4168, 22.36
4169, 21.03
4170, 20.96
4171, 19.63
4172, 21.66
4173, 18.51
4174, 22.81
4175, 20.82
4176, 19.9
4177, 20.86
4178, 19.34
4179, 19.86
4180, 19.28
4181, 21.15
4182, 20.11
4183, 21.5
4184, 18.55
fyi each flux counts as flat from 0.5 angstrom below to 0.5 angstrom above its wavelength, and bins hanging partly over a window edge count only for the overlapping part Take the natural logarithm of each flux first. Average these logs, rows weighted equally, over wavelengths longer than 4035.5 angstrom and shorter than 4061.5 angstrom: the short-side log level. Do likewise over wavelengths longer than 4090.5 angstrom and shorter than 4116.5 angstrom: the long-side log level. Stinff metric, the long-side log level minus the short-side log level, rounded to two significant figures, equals 0.097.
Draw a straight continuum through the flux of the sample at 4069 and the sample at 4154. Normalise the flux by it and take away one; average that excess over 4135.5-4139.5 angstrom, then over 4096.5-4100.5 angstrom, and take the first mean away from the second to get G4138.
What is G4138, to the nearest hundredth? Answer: -0.11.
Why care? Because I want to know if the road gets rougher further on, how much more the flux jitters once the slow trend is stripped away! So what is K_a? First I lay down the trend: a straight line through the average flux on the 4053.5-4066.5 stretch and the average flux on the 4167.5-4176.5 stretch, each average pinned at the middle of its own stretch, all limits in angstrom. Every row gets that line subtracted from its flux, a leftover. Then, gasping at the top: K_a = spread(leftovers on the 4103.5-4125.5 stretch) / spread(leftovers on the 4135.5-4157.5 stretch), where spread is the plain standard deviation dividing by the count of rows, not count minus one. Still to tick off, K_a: 0.81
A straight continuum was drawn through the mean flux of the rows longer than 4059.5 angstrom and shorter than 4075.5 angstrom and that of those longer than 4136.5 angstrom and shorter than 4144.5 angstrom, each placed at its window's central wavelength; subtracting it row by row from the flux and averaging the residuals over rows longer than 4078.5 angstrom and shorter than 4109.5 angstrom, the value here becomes 1.1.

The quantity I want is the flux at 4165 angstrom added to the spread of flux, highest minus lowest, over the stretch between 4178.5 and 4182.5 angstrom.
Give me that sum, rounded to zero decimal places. 28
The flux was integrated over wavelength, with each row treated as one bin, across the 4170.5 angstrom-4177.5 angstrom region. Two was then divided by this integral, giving 0.0139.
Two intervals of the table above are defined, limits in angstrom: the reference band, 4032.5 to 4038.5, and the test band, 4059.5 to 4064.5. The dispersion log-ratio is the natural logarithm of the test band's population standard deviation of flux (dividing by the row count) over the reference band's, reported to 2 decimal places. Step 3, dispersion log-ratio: -0.18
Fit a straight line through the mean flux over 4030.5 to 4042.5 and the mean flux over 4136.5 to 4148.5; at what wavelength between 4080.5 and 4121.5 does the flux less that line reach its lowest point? 4083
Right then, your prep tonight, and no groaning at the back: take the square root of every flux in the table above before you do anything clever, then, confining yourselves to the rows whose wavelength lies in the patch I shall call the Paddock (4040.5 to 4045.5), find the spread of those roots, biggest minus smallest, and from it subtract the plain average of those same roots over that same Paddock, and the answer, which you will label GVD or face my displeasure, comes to -4.34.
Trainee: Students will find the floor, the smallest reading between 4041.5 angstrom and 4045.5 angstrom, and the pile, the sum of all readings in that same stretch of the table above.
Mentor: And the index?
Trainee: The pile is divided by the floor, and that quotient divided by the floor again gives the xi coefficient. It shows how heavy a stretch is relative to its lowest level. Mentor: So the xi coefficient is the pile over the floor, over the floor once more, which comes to 0.224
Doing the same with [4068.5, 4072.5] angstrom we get 0.196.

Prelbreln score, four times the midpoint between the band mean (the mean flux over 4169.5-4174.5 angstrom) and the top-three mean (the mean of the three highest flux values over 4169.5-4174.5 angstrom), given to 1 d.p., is 85.0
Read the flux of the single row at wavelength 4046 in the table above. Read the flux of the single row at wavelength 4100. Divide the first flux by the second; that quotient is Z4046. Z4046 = 0.77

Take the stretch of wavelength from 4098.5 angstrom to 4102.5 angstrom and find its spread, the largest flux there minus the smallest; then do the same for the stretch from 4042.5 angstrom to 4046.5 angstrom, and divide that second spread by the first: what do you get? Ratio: 0.57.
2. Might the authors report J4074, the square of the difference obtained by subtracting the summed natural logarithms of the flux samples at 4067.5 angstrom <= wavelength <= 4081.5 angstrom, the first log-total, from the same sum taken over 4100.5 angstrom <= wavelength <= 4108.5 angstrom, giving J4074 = 317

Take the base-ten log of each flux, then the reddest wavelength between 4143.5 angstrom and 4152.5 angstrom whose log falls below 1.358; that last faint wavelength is 4152 angstrom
